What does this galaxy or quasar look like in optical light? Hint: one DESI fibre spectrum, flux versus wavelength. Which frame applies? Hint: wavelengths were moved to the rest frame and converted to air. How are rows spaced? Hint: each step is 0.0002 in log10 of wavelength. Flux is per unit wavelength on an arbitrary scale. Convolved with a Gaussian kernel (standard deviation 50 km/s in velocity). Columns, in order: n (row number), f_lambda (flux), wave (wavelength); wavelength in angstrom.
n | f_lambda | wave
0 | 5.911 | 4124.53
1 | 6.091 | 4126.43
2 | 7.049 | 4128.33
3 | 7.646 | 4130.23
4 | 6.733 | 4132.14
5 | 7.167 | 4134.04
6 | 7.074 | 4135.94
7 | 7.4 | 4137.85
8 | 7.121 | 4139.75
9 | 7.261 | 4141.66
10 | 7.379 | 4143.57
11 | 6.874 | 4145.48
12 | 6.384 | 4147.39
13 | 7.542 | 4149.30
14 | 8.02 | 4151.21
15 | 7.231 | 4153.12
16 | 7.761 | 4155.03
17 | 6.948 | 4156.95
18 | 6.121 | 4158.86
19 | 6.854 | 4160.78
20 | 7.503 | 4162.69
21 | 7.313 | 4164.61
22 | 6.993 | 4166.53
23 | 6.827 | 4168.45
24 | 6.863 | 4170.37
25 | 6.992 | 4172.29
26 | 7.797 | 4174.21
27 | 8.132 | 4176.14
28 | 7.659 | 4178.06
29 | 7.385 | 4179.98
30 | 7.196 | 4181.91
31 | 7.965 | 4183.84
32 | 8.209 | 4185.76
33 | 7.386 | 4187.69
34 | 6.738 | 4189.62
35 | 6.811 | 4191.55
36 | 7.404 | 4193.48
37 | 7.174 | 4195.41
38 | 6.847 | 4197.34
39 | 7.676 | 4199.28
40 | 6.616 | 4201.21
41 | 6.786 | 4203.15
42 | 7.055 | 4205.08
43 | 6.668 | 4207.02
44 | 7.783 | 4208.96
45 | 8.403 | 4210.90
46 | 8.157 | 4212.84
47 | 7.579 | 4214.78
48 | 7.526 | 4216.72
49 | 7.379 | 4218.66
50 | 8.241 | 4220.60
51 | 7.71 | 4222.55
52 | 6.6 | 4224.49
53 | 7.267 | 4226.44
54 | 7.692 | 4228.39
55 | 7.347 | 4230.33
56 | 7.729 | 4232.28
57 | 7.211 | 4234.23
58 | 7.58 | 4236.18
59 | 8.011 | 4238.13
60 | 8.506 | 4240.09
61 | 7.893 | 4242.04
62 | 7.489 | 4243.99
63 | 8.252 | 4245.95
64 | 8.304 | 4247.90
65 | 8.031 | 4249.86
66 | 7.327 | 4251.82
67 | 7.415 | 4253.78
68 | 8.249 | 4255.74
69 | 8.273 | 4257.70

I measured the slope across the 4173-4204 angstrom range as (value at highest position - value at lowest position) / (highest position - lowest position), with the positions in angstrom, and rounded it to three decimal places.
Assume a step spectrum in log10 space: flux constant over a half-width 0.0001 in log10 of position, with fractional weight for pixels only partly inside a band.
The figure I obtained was -0.035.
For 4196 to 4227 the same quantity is 0.014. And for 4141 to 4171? -0.014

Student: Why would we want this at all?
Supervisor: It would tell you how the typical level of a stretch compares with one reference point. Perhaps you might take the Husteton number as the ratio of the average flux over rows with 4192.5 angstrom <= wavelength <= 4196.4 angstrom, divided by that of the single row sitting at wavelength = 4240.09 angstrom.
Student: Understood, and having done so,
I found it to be 0.86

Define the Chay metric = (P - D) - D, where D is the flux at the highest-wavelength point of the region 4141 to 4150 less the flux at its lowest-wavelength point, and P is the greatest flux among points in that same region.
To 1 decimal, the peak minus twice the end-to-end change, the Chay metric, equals 7.0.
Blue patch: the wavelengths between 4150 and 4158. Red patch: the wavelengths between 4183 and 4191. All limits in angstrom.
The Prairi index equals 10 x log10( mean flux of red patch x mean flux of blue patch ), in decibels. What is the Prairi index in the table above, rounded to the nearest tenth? 17.5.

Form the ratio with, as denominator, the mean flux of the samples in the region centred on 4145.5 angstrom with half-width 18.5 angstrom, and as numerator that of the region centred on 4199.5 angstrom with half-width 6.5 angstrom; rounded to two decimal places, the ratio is 0.99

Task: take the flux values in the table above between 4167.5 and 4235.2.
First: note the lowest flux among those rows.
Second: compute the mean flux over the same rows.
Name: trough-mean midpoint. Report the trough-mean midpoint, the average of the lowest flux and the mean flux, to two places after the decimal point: 7.00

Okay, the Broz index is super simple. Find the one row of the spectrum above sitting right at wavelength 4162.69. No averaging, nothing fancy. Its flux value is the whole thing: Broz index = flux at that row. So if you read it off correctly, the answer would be 7.503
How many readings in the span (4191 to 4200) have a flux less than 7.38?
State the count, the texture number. 3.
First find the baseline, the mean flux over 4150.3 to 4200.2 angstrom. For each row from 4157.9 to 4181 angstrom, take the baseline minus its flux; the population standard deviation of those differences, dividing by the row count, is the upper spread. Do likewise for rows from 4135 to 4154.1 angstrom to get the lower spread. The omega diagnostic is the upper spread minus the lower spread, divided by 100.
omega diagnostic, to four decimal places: 0.0011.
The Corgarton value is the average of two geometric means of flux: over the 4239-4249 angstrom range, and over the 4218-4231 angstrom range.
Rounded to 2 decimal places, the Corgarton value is 7.76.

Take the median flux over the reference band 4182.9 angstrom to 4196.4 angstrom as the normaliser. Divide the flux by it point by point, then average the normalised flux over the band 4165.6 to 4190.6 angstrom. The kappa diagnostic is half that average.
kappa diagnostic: 0.50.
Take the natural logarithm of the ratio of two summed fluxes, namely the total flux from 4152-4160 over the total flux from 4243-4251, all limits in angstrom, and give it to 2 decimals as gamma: -0.13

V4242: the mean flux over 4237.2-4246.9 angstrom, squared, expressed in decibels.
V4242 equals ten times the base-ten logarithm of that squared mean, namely 18.1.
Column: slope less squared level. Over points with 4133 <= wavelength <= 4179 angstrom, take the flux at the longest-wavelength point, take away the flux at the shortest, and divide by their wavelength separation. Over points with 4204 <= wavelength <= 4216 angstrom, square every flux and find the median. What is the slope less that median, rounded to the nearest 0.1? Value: -59.0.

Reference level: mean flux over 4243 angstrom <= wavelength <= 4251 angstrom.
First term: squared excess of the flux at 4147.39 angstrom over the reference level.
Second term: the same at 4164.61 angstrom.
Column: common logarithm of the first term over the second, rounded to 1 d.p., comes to 0.7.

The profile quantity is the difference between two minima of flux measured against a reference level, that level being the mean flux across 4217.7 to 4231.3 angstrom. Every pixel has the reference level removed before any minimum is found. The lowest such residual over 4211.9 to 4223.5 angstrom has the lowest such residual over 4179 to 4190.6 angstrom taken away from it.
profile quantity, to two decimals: 0.64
